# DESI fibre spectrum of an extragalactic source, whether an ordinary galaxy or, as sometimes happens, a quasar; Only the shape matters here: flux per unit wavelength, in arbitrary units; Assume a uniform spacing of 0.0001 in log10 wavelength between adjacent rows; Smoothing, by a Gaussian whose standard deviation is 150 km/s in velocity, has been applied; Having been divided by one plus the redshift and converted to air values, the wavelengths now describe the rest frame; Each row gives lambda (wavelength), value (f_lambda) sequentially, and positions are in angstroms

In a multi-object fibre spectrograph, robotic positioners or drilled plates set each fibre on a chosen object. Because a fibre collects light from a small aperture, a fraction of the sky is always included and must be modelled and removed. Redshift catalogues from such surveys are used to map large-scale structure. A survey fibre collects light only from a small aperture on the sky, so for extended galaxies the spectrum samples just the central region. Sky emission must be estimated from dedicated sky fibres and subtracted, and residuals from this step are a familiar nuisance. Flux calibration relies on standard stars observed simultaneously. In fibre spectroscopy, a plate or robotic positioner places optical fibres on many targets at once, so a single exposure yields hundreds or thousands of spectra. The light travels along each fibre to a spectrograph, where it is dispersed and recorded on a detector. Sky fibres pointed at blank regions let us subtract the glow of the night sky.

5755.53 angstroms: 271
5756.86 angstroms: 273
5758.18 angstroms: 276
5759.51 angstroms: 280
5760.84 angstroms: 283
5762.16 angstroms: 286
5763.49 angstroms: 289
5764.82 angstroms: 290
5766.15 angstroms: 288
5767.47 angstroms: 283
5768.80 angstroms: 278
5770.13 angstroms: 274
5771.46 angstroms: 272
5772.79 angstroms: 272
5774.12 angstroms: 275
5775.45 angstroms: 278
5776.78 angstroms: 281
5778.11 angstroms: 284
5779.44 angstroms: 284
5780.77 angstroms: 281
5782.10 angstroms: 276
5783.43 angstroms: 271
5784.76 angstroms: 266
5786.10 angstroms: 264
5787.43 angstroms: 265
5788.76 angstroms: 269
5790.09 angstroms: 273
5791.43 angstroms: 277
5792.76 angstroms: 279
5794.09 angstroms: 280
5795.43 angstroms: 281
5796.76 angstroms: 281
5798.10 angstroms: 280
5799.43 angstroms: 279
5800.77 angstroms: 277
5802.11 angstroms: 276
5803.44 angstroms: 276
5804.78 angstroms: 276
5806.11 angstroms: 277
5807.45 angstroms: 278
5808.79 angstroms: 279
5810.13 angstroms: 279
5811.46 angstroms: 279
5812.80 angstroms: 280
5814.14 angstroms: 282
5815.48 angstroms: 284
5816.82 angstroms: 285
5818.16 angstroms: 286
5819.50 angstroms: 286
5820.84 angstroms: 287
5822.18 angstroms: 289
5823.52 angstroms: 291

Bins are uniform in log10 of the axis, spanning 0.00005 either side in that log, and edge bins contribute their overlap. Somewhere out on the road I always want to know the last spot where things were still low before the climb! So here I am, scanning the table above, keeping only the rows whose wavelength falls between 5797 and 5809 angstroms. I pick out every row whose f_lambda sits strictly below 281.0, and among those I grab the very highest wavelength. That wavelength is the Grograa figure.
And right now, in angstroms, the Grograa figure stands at 5808.79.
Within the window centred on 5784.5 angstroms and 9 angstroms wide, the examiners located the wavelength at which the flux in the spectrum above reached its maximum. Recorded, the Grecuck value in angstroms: 5780.77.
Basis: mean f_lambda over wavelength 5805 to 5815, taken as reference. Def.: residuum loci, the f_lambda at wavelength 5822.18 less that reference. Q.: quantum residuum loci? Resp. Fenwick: 10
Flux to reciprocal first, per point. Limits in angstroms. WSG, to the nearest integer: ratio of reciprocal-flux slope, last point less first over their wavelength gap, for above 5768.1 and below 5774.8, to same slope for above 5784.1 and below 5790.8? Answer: 0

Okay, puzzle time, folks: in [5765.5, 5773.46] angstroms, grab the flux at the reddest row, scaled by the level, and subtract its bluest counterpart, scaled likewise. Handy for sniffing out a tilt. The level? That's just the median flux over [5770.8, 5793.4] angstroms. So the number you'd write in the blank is -0.06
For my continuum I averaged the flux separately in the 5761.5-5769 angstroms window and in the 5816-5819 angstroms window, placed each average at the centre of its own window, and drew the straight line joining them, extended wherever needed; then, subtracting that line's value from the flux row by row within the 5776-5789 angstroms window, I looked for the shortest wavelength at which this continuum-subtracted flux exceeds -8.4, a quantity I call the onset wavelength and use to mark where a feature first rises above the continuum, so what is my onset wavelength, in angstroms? 5776.78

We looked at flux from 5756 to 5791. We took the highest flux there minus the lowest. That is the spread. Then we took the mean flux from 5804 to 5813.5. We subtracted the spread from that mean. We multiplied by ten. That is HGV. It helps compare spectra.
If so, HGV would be 2523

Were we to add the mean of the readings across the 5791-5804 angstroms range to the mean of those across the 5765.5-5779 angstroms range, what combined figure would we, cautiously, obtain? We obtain 557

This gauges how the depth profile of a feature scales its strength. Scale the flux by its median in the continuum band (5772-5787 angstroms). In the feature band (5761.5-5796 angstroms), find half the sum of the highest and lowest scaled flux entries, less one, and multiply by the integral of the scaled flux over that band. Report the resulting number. 0.13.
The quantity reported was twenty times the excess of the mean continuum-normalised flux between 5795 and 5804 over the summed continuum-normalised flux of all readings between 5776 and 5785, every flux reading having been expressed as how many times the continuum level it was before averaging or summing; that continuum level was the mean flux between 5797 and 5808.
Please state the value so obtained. -120.0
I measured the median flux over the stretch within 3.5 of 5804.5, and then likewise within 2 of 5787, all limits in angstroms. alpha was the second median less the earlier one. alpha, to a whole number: -11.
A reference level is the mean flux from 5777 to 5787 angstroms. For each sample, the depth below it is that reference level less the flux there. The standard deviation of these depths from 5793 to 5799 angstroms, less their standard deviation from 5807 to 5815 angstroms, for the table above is -0.8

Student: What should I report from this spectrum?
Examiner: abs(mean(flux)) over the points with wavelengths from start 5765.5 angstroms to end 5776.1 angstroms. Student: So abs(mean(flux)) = 277.5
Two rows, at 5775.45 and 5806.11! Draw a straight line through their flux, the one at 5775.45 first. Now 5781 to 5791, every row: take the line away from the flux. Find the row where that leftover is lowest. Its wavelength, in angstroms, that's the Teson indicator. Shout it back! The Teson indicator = 5786.10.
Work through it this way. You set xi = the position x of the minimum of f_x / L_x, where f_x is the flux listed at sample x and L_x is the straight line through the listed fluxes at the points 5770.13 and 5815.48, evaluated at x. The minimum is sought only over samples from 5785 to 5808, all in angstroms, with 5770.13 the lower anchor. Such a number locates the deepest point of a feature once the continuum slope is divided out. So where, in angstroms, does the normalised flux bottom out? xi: 5786.10 angstroms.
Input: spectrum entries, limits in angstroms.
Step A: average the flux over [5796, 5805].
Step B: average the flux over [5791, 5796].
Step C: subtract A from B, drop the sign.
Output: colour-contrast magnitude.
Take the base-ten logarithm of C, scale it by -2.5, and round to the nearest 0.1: -0.4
